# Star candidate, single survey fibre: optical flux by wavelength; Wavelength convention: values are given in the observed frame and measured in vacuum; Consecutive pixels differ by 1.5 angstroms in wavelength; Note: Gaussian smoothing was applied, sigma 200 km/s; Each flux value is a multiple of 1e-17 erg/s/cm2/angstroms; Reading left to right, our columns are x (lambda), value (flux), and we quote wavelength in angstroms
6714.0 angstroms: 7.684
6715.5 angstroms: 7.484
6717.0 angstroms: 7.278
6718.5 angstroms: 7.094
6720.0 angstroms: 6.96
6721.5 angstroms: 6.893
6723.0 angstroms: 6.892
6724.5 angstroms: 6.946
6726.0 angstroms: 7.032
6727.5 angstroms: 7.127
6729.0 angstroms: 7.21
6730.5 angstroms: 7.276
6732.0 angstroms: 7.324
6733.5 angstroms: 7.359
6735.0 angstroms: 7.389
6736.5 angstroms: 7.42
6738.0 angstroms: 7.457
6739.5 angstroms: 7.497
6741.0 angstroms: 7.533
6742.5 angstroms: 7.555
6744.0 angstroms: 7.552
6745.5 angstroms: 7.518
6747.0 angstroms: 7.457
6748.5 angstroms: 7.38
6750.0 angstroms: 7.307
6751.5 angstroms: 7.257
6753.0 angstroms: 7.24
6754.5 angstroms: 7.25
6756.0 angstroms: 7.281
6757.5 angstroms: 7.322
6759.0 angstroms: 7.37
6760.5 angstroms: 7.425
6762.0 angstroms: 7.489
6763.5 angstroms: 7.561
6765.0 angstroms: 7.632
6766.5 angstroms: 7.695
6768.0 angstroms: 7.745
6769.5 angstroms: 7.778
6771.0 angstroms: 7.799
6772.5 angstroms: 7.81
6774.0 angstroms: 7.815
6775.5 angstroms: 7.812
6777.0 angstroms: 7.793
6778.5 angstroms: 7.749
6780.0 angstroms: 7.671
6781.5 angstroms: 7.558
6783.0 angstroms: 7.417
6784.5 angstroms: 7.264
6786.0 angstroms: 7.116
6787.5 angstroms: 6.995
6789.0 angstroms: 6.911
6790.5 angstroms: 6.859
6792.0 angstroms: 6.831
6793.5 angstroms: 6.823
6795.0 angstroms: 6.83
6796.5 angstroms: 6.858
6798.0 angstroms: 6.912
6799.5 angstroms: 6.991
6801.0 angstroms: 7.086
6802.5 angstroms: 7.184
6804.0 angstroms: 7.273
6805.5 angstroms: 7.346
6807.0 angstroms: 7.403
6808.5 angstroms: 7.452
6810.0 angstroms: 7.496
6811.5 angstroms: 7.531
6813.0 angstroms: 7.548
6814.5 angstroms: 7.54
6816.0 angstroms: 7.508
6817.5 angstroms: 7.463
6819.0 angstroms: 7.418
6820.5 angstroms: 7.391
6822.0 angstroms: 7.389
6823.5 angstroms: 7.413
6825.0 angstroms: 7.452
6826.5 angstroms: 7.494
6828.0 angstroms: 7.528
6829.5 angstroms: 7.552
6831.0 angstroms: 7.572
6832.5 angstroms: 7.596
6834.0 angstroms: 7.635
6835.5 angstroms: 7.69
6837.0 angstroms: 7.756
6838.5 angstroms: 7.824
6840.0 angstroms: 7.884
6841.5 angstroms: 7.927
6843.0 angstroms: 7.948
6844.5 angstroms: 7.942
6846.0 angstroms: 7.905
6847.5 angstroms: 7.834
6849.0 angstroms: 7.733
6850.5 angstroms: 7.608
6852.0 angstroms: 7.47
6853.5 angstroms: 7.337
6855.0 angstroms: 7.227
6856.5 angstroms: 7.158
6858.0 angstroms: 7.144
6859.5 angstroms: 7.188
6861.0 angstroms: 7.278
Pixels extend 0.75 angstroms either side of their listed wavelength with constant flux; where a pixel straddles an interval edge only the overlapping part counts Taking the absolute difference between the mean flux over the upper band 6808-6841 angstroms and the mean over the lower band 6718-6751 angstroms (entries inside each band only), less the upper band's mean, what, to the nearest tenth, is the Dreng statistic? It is -7.3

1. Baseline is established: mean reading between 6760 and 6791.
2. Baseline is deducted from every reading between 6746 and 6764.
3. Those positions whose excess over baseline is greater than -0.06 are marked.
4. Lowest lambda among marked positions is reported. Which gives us 6762.0 angstroms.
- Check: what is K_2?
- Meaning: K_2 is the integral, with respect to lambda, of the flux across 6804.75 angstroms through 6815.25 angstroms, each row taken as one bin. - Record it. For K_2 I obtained 78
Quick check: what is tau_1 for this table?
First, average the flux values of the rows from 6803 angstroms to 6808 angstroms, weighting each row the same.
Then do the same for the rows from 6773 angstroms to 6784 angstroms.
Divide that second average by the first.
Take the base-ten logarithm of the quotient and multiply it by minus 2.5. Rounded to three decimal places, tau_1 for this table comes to -0.050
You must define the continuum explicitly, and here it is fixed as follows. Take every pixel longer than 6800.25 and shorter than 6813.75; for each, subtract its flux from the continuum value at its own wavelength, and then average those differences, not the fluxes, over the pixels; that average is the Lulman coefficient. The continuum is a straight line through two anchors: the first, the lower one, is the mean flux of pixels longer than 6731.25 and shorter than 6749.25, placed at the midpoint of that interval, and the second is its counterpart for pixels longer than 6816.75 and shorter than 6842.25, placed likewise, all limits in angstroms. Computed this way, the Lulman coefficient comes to 0.18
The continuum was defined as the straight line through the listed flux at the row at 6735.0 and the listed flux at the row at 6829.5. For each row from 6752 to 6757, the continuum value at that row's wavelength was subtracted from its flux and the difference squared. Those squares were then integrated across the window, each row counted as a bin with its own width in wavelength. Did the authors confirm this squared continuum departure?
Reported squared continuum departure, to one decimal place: 0.1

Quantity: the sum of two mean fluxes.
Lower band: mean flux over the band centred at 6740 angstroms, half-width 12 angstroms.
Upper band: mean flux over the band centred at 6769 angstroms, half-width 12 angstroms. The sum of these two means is 15.06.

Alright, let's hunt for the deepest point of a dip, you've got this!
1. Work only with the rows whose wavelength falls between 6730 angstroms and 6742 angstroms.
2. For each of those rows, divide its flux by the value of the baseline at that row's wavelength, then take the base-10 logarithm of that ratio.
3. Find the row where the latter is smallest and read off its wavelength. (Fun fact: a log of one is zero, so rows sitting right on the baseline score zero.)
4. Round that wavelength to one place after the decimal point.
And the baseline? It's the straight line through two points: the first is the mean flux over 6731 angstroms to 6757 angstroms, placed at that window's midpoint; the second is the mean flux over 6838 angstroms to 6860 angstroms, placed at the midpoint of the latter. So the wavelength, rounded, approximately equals 6730.5 angstroms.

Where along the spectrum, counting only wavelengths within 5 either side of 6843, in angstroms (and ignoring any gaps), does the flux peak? 6843.0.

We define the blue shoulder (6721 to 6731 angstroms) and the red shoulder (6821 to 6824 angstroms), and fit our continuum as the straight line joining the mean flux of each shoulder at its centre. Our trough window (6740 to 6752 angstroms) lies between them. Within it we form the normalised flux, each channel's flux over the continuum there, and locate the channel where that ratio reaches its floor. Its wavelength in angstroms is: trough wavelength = 6751.5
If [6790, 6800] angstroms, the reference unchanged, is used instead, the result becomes 6793.5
